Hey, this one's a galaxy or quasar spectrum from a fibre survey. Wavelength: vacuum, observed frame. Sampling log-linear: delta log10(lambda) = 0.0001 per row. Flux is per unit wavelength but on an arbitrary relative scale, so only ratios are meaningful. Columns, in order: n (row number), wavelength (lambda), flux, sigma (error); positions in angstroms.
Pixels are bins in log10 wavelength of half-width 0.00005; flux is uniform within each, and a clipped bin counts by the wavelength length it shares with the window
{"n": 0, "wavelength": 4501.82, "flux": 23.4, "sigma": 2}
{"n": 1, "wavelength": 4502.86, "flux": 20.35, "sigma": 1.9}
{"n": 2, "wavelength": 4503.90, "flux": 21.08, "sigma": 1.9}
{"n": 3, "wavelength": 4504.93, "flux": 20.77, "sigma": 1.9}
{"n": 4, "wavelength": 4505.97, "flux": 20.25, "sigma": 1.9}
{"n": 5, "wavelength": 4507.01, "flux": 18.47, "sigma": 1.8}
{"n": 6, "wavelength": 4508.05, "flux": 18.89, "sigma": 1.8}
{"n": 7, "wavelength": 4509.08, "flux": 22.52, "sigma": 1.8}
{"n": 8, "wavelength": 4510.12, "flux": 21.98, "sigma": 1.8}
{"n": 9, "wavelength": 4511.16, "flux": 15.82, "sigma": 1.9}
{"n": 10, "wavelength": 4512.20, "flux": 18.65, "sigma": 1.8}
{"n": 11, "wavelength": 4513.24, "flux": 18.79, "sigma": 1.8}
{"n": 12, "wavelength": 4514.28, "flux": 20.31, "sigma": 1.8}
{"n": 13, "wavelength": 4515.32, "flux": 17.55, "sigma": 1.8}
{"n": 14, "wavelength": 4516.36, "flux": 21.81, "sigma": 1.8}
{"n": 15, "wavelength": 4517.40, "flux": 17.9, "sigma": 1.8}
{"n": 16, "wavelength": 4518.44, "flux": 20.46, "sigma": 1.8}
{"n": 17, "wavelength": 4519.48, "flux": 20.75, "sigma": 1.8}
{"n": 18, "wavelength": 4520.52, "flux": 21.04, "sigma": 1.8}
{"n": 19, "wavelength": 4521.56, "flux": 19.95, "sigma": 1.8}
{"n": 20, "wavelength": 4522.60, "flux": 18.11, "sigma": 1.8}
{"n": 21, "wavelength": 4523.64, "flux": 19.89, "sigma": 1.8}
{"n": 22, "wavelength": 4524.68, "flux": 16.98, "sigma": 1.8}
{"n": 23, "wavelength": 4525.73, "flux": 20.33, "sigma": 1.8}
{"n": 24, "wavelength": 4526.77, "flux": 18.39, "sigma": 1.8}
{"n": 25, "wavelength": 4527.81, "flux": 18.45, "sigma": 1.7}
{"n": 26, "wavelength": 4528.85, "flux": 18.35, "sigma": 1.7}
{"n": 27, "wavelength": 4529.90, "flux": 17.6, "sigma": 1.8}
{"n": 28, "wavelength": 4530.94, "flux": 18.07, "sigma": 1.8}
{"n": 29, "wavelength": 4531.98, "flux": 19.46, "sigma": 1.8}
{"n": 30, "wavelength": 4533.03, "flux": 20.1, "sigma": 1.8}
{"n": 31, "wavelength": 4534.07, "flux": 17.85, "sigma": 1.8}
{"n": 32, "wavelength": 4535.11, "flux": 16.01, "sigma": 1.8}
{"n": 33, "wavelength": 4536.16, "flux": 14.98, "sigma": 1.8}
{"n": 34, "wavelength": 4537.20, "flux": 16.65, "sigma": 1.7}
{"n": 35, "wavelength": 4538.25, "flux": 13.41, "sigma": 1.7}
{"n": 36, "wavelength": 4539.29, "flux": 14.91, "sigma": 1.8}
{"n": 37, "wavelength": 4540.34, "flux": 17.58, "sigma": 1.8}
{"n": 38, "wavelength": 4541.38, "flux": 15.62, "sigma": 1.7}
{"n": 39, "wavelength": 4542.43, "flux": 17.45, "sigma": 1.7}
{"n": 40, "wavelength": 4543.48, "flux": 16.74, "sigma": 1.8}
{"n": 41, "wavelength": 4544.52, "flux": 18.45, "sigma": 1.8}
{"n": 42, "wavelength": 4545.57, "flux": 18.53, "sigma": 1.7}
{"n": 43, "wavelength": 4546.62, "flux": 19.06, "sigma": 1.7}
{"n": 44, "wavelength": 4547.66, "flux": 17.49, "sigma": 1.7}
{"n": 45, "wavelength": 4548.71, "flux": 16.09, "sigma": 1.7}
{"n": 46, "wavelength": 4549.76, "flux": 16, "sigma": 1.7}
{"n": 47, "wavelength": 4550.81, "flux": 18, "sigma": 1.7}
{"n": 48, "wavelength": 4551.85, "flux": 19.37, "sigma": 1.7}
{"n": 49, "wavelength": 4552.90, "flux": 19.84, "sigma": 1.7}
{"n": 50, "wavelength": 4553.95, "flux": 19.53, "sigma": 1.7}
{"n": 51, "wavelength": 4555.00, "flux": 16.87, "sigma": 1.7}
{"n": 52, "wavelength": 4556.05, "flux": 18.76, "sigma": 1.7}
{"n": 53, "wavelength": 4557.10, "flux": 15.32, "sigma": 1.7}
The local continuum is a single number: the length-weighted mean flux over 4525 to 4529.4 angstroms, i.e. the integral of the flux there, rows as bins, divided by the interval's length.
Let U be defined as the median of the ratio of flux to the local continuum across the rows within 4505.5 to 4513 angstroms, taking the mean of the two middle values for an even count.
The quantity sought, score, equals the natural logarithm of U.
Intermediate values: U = 1.01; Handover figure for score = 0.01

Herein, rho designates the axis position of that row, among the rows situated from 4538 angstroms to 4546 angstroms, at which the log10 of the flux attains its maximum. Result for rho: 4545.57 angstroms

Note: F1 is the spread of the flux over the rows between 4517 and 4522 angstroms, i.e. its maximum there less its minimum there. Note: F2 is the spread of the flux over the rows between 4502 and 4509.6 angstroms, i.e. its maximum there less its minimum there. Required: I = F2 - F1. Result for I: 0.9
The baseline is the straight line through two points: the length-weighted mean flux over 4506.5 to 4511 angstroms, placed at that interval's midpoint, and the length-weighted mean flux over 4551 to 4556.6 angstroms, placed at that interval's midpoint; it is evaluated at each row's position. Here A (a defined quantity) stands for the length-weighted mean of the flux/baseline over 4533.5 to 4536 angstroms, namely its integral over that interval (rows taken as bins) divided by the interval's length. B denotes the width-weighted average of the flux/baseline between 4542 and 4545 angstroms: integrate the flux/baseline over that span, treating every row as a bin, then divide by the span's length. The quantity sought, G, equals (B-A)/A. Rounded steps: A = 0.864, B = 0.92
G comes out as 0.06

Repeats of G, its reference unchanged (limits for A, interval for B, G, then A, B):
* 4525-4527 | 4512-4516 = -0.03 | 0.979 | 0.95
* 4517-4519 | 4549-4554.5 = 0.00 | 0.972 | 0.98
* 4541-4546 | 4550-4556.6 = 0.09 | 0.909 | 0.99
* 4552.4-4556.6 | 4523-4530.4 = -0.05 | 0.995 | 0.95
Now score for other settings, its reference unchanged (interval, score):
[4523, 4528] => -0.02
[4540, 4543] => -0.07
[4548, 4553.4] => -0.04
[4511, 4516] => -0.01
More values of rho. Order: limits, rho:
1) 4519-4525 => 4520.52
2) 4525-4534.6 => 4525.73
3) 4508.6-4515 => 4509.08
